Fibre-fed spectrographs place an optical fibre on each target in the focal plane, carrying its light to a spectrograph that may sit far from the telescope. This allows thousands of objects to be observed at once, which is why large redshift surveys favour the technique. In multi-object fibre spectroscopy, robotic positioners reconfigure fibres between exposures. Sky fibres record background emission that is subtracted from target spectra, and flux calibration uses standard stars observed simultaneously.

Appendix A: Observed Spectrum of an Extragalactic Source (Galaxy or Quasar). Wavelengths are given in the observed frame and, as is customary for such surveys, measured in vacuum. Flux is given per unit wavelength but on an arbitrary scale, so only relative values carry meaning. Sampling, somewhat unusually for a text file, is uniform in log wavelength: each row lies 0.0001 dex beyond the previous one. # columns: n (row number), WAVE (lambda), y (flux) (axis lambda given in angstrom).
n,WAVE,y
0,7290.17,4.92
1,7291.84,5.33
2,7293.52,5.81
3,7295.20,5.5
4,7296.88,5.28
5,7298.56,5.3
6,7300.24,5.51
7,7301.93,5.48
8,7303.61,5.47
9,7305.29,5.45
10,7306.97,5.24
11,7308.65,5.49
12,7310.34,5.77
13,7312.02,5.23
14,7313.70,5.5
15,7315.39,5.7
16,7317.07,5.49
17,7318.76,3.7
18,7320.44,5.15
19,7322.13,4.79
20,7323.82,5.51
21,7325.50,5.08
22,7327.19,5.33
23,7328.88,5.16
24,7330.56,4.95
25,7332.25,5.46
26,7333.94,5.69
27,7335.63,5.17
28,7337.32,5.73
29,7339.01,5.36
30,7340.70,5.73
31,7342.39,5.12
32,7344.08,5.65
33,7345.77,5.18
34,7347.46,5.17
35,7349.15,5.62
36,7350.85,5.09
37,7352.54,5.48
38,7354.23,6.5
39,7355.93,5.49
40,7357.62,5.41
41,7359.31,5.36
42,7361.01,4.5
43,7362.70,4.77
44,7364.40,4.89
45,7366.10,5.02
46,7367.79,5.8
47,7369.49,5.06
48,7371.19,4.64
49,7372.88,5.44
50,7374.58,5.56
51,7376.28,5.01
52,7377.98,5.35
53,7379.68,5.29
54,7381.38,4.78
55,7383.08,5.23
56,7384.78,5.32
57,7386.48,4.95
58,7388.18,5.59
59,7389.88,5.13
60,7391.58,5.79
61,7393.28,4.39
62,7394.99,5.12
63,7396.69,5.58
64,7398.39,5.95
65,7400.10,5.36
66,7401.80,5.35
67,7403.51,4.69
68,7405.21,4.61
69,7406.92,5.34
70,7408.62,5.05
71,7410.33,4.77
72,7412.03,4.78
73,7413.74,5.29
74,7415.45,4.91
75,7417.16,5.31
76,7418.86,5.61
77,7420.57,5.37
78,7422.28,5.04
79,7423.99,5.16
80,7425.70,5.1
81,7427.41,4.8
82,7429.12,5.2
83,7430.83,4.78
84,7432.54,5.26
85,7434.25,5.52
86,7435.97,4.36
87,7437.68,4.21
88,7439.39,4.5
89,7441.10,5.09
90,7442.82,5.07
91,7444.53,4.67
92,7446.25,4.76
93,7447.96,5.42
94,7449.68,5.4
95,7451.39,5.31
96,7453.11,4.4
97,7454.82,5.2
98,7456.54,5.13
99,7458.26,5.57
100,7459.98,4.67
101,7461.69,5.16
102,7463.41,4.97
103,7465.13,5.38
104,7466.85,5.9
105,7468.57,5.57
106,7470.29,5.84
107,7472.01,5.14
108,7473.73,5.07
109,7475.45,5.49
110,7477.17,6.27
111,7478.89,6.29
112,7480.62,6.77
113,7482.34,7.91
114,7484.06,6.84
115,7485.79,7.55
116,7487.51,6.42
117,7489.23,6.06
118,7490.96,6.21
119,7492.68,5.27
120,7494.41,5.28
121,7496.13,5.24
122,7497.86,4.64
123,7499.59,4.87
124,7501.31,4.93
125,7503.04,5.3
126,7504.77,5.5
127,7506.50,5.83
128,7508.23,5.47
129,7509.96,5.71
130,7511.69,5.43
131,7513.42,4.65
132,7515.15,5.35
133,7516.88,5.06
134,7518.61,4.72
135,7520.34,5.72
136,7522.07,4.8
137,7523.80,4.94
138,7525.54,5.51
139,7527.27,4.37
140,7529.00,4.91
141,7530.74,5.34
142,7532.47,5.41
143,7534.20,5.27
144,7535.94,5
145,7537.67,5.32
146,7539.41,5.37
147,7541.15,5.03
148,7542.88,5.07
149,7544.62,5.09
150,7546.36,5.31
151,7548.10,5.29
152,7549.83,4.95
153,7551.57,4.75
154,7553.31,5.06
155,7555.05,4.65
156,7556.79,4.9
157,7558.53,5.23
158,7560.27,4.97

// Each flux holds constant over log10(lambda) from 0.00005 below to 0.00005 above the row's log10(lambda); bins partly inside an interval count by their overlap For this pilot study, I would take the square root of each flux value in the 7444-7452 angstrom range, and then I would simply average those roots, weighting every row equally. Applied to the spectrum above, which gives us 2.26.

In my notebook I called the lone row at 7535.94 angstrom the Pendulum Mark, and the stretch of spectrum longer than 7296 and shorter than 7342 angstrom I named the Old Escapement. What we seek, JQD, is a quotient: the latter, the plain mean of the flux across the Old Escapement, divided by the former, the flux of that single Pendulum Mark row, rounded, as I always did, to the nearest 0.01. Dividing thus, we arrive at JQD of 1.06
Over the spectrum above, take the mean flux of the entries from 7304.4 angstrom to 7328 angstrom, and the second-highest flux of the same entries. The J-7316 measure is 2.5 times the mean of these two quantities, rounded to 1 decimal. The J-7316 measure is 13.7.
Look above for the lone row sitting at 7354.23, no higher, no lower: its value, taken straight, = 6.5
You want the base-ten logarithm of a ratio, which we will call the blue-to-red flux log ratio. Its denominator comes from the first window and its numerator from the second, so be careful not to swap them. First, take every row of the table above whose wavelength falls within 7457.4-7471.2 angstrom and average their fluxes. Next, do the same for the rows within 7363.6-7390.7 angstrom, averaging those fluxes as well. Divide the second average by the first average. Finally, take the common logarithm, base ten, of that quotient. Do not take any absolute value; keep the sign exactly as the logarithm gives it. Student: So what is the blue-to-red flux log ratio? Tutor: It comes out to -0.016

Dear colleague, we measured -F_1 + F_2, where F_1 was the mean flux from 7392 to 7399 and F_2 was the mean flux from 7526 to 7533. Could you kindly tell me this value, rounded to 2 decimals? -0.25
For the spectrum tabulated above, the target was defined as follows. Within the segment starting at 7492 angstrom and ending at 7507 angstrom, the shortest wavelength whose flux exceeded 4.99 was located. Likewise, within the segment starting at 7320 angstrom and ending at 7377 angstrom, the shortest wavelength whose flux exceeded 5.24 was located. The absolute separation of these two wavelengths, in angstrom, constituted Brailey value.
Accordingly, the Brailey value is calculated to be 168.9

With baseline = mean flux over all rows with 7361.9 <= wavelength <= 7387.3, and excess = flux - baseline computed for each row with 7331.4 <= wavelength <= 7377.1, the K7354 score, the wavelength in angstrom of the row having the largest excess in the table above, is 7354.23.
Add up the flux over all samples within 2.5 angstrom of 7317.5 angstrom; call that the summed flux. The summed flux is 15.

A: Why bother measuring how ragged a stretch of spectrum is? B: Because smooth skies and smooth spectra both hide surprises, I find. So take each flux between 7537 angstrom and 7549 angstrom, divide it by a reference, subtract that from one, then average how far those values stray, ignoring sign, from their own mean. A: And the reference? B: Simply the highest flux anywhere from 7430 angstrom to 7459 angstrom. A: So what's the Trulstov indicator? 0.02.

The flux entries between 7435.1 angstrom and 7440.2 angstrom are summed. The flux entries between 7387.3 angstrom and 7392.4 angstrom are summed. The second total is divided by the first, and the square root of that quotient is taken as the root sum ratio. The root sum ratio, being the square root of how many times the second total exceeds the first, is 1.12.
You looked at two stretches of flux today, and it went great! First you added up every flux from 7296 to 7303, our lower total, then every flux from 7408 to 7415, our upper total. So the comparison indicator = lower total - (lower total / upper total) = 20.5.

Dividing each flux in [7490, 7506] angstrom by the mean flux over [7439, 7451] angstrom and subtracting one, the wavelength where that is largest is 7490.96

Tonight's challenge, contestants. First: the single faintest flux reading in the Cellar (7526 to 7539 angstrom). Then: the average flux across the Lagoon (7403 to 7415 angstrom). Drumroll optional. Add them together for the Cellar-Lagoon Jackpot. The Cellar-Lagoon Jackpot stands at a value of 9.3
